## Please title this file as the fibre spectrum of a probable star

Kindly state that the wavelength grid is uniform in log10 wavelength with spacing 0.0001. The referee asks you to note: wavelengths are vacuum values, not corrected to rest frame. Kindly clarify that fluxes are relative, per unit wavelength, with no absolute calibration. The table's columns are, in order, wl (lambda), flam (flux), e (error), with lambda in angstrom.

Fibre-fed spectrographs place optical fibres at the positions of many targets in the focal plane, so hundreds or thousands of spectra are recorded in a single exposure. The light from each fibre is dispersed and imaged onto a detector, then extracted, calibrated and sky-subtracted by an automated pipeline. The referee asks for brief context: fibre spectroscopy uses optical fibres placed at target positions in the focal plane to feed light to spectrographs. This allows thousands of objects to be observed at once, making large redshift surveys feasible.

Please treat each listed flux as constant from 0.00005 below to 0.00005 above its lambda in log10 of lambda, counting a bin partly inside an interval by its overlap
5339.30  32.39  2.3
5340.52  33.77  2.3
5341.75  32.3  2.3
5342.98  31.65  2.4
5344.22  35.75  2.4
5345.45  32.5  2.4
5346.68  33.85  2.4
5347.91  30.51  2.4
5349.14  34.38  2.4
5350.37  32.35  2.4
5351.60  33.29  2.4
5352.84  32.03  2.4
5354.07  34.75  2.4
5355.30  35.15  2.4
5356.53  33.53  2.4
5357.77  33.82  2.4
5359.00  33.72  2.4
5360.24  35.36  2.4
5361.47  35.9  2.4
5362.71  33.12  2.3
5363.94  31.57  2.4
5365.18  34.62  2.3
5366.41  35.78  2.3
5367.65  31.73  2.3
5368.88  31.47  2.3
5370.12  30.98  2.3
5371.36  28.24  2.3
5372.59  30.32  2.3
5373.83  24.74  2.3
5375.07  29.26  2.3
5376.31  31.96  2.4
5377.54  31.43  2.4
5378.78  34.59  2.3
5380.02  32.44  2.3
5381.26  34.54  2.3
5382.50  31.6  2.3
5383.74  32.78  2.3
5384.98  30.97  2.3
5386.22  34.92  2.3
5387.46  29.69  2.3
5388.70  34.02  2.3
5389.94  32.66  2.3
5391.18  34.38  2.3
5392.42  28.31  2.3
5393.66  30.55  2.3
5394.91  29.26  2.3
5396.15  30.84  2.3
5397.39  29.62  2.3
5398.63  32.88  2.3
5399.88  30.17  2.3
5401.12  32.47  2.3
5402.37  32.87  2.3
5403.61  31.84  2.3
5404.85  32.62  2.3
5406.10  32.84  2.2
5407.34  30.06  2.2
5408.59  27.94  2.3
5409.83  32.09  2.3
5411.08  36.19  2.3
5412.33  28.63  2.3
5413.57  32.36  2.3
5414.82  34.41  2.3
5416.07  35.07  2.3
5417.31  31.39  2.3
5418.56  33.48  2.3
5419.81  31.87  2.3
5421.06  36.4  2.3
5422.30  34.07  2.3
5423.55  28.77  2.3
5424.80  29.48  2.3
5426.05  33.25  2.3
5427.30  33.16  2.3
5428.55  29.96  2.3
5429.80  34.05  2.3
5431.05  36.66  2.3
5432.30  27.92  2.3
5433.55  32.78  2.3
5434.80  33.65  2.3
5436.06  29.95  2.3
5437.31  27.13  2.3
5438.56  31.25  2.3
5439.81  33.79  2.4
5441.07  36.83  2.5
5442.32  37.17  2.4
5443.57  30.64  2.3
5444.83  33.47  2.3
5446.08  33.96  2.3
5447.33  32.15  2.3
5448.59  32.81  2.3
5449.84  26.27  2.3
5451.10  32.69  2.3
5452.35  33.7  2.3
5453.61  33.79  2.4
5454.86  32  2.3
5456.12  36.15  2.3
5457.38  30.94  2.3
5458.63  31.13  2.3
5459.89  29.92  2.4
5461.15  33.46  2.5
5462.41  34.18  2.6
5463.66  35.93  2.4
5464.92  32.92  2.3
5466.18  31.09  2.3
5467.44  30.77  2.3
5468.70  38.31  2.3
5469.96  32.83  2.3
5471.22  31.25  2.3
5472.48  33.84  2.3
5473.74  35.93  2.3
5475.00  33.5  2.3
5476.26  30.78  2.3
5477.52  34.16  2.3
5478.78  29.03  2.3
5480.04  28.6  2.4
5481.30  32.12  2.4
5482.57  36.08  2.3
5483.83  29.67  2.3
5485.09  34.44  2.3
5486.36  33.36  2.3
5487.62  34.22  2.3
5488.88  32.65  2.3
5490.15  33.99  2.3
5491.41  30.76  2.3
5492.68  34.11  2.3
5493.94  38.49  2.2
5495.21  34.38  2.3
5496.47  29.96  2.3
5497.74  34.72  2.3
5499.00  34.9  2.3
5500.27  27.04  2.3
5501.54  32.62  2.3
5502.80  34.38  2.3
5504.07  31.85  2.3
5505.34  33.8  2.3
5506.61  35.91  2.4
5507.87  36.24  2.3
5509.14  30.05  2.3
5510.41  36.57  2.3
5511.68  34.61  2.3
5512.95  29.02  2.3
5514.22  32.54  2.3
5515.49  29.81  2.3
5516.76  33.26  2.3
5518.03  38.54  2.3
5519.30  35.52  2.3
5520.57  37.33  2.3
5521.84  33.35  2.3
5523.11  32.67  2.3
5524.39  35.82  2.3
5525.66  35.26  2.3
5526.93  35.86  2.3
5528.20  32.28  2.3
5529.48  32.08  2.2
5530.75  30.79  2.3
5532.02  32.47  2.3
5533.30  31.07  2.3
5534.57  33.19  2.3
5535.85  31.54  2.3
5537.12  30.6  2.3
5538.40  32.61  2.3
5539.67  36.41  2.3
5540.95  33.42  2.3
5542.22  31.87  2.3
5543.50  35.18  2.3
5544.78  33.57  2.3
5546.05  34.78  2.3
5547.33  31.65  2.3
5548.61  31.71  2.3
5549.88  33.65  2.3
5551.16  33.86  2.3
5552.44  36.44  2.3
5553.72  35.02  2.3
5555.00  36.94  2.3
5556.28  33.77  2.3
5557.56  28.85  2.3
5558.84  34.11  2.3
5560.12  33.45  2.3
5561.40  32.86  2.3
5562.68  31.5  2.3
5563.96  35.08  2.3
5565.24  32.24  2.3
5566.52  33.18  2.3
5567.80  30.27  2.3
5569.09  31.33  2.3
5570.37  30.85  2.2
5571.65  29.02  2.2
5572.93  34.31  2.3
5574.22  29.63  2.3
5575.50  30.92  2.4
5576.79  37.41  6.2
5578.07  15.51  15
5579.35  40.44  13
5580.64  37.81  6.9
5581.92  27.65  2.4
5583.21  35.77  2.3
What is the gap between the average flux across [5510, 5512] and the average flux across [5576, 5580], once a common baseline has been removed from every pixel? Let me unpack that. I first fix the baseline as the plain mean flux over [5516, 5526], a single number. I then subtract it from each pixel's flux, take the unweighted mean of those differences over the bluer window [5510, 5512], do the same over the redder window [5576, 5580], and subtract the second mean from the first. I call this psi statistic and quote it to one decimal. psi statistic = 4.5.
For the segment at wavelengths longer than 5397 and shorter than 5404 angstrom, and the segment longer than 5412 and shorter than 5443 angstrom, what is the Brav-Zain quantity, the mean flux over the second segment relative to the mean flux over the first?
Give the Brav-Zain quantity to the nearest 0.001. 1.028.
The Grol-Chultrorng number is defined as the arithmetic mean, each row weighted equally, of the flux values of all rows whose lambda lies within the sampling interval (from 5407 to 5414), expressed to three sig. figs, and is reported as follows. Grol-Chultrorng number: 31.2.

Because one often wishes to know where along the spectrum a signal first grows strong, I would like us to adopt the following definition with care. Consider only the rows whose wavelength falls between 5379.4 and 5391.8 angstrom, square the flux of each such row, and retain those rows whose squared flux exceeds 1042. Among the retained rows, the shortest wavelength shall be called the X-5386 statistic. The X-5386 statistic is 5380.02 angstrom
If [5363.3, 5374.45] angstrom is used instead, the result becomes 5365.18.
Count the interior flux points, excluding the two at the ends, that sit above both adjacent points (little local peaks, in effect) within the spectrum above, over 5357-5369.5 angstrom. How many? 2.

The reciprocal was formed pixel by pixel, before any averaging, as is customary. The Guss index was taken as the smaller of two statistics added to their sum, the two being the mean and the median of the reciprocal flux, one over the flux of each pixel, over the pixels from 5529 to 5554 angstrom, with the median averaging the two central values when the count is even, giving 0.0910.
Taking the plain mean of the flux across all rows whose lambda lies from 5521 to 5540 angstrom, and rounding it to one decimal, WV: 33.1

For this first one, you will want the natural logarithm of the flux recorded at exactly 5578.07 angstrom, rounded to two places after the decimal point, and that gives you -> 2.74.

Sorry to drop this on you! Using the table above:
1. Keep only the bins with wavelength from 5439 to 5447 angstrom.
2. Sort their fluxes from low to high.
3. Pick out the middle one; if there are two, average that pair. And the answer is 33.9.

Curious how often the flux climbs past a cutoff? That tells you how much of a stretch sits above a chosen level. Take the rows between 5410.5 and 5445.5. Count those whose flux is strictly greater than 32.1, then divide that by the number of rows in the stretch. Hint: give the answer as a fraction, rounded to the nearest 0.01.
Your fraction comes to 0.61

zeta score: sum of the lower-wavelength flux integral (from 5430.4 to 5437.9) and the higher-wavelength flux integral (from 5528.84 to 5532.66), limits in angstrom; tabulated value 357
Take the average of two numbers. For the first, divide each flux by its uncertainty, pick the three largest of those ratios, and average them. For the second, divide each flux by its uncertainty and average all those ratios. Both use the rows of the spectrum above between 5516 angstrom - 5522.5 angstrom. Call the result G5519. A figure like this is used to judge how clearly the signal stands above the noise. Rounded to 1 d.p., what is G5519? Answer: 15.8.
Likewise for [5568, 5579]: 12.6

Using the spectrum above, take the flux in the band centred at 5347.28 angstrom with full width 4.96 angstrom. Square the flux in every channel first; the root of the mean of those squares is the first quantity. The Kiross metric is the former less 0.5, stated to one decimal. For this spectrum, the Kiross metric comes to 32.3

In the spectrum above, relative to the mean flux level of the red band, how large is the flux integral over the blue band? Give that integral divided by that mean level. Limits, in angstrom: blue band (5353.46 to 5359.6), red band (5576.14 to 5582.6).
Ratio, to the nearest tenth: 6.6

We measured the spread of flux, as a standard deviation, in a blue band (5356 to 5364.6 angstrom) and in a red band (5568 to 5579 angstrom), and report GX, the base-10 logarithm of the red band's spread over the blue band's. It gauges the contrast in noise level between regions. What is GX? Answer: 0.65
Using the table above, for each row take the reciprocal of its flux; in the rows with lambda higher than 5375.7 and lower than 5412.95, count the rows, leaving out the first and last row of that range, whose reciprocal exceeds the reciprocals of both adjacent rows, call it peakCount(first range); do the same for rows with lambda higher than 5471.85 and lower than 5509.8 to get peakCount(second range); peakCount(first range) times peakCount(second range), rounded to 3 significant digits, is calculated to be 108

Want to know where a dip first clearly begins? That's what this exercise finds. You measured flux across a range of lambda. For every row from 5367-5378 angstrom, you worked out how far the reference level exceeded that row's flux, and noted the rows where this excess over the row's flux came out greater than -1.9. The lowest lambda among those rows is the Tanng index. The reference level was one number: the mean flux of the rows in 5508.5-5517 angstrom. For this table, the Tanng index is 5367.65 angstrom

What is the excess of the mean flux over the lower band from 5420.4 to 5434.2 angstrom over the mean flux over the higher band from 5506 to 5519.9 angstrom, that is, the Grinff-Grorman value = -1.4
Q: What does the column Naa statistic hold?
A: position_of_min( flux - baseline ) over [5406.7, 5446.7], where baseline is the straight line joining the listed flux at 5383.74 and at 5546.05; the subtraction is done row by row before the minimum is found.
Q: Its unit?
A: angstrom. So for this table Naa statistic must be 5437.31 angstrom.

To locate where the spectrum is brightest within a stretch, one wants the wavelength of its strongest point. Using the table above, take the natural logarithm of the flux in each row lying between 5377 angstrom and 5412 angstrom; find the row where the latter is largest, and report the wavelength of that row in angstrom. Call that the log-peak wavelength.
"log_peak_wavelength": 5411.08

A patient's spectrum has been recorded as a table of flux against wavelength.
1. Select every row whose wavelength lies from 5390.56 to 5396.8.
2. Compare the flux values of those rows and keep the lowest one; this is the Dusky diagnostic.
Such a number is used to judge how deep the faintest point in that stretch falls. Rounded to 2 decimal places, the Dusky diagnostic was 28.31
